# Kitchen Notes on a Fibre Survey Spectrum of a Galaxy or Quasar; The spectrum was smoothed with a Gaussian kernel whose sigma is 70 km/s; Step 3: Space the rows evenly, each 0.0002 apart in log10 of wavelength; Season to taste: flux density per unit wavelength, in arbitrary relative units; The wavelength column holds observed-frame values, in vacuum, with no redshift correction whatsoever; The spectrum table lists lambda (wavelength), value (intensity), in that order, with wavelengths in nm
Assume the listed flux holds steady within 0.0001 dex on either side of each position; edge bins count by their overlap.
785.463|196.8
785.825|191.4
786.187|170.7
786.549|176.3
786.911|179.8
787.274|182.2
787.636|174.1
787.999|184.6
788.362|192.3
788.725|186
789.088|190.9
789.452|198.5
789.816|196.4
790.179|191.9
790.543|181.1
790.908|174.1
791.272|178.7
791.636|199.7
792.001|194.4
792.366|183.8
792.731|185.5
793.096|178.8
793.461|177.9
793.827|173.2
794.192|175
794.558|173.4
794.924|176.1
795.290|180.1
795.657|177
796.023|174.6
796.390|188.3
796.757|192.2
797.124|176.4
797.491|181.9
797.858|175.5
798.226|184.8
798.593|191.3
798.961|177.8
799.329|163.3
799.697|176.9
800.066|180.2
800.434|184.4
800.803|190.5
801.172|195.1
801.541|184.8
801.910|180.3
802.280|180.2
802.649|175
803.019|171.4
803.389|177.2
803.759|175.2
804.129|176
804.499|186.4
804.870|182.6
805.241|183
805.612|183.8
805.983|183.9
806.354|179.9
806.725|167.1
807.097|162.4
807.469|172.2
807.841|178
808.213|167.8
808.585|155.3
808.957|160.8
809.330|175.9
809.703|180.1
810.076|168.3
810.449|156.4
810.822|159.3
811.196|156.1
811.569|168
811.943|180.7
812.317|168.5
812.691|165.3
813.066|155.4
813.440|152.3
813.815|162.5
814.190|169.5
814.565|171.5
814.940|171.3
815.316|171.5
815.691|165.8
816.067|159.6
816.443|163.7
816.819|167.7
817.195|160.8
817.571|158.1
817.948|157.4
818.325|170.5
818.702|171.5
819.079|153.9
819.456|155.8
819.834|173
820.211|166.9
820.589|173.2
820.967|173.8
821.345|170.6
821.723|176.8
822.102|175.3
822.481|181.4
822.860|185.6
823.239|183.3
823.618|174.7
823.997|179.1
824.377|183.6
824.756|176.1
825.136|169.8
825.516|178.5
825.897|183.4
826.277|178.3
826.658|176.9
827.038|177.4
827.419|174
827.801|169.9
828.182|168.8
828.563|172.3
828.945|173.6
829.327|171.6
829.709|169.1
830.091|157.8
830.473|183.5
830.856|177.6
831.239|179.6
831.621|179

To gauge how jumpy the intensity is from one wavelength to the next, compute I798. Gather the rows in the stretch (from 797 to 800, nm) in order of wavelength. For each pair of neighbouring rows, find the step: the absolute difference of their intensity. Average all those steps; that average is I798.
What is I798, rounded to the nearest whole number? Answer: 10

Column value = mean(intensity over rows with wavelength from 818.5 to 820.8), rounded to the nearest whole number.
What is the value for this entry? 166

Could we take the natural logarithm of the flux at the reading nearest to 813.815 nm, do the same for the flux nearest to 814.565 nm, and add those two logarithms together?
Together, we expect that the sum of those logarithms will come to 10.2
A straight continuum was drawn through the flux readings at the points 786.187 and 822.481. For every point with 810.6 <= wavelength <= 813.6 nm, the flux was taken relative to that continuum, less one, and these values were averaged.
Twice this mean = -0.17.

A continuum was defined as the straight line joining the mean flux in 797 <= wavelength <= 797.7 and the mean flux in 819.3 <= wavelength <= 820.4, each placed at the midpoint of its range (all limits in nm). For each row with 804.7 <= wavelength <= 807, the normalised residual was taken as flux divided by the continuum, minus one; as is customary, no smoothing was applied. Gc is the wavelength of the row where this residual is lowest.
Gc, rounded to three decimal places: 806.725 nm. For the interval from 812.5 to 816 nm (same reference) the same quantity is 813.440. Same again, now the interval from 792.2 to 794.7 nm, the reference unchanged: 793.827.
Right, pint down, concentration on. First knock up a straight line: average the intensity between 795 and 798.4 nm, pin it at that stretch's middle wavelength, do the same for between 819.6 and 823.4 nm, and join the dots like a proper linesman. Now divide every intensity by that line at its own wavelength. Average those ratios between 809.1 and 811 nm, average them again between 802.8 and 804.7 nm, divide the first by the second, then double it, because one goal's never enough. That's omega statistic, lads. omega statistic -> 1.91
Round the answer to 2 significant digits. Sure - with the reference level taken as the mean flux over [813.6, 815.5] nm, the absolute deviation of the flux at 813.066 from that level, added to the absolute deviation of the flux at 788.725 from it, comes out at 31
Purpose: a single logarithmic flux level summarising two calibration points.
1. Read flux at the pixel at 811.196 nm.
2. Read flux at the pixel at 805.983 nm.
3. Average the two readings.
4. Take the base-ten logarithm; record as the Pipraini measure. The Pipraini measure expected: 2.23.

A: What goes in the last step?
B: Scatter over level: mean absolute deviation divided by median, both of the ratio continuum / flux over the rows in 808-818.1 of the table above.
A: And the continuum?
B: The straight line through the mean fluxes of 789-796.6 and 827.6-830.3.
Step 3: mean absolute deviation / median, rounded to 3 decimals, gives 0.037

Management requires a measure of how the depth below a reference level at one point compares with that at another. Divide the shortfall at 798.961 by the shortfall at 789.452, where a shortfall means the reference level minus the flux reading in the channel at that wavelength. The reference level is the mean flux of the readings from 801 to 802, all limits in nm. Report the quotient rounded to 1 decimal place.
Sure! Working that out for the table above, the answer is -0.8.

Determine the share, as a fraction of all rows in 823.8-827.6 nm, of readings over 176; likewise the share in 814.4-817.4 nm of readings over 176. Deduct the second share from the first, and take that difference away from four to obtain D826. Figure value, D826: 3.2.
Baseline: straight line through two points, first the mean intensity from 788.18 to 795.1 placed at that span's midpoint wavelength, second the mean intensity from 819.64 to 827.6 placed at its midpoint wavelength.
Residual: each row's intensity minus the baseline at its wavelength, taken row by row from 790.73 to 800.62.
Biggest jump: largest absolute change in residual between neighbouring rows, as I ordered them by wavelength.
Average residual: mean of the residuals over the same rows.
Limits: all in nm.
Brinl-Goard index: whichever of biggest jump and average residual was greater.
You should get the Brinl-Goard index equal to 21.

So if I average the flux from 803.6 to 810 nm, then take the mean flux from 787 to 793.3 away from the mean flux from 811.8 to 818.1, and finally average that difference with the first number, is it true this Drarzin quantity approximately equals 76.4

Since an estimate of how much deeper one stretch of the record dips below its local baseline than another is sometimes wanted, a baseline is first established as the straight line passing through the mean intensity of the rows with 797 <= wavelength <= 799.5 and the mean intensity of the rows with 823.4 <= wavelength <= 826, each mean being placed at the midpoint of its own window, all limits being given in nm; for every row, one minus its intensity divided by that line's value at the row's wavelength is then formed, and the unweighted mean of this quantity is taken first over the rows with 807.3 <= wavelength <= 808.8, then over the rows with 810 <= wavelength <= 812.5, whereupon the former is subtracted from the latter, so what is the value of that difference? 0.016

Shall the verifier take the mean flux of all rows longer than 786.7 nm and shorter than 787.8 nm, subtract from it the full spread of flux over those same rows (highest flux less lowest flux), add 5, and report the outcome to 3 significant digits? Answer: 176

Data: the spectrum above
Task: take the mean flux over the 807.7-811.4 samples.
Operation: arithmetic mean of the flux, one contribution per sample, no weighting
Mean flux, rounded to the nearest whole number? 166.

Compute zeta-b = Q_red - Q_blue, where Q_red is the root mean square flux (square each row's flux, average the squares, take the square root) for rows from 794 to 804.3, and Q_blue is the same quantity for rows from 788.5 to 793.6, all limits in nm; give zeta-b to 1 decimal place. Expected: -7.2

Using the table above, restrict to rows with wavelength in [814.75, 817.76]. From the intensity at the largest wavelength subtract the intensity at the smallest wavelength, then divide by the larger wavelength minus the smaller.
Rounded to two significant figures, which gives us -5.0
